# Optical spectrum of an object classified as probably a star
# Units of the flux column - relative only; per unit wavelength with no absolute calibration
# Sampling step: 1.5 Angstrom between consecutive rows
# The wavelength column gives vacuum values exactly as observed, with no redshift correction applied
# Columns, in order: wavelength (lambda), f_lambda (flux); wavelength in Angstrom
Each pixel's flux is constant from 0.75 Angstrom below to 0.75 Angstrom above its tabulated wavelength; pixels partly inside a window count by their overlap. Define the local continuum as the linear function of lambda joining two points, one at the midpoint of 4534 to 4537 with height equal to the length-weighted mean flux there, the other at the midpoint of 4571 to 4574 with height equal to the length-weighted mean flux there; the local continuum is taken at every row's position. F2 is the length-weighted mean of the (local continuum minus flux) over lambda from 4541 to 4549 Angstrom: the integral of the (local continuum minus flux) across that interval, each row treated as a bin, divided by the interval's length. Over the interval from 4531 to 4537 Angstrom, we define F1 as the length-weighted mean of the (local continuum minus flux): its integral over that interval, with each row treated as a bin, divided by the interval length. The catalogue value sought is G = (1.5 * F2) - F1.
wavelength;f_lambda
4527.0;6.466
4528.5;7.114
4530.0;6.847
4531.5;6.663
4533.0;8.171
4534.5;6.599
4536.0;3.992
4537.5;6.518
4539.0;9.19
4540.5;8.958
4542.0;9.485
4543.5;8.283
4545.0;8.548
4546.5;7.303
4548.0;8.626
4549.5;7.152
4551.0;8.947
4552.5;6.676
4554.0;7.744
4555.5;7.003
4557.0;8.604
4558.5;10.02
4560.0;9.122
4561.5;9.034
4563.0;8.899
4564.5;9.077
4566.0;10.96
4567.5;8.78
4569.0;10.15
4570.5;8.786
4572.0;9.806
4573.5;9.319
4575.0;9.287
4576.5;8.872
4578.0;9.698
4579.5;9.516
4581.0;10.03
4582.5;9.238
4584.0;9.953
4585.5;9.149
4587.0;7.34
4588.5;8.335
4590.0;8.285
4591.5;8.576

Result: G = -1.8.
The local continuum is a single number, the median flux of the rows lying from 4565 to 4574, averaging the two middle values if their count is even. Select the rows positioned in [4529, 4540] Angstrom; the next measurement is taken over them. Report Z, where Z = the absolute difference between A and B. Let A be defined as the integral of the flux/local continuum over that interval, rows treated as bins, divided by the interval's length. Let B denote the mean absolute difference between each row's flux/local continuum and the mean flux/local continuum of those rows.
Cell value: 0.61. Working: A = 0.72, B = 0.109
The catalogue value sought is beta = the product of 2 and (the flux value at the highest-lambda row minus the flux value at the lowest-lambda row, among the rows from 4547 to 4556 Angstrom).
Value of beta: -3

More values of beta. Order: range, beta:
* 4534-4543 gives 6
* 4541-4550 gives -5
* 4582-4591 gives -2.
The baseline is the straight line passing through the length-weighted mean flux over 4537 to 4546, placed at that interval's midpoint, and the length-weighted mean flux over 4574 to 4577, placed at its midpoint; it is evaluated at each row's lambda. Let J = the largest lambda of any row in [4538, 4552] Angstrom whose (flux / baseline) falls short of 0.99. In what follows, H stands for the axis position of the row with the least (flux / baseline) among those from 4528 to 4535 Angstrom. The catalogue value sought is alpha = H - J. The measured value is -15.0 Angstrom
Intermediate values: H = 4534.5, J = 4549.5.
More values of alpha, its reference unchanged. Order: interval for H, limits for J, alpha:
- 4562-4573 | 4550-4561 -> 13.5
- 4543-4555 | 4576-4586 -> -33.0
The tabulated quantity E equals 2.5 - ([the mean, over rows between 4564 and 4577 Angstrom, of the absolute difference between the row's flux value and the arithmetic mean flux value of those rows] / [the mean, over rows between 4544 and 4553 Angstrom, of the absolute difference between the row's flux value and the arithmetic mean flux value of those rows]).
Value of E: 1.8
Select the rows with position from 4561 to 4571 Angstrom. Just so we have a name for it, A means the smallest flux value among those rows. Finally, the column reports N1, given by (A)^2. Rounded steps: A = 8.78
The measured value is 77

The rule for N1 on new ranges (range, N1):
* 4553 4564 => 49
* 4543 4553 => 45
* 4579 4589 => 54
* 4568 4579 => 77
